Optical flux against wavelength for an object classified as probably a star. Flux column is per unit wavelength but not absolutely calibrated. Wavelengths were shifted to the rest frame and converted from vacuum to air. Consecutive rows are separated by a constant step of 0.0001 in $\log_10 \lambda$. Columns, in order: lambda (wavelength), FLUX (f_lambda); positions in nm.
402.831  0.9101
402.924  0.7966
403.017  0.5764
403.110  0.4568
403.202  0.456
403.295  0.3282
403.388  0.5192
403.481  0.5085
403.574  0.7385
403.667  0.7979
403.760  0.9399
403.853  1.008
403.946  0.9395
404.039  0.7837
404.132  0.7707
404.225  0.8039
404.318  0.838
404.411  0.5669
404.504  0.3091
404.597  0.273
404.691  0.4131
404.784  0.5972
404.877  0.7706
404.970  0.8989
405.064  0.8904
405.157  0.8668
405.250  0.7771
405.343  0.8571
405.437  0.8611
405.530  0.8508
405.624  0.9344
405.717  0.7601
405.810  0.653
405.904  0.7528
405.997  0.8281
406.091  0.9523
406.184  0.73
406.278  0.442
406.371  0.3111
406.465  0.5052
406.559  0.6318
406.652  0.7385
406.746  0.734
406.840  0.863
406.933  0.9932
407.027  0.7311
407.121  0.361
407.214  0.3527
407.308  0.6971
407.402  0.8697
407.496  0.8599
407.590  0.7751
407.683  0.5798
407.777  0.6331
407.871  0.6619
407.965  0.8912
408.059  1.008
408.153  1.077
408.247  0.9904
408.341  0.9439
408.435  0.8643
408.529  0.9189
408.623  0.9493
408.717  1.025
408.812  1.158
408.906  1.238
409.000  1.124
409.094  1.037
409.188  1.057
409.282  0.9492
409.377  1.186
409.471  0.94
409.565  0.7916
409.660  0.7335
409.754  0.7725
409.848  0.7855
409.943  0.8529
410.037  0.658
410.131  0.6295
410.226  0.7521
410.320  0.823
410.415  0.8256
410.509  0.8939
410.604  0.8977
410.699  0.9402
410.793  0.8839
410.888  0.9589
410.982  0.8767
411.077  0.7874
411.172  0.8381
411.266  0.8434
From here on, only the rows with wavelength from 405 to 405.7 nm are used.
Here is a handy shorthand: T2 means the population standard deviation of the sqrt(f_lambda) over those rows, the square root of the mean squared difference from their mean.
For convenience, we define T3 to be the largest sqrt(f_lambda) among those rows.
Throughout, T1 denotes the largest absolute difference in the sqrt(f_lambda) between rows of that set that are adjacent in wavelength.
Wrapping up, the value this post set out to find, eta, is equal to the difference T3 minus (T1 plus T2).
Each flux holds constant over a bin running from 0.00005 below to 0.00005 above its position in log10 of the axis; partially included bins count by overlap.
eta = 0.89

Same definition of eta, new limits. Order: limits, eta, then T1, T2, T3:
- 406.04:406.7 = 0.66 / 0.19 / 0.130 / 0.98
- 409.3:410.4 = 0.89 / 0.12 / 0.076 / 1.09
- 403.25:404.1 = 0.72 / 0.15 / 0.136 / 1.00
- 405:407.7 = 0.63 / 0.25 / 0.116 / 1.00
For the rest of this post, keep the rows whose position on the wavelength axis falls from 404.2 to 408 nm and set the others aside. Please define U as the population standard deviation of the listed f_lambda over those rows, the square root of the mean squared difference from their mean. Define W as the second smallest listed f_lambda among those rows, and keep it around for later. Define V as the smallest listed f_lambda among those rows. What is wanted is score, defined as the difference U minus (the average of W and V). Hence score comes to -0.10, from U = 0.19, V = 0.273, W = 0.3091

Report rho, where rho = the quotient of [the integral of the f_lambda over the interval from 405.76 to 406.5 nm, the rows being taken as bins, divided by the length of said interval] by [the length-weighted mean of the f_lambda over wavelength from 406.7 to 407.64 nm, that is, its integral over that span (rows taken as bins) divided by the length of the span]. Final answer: 0.90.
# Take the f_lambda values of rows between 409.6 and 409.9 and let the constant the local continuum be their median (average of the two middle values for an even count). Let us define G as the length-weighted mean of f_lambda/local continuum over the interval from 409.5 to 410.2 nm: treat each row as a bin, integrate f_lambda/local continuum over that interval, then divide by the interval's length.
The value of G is 0.97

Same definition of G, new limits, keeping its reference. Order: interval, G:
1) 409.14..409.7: 1.22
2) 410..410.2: 0.85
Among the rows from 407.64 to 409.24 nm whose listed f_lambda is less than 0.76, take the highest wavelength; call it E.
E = 407.871 nm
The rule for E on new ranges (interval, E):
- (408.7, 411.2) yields 410.226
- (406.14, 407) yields 406.746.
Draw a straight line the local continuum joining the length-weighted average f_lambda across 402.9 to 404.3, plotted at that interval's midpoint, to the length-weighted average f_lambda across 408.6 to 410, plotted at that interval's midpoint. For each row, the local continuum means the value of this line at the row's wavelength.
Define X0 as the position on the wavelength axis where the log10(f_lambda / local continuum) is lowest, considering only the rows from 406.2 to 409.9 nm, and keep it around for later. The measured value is 406.371 nm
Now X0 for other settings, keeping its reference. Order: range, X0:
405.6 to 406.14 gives 405.810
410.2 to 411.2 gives 410.226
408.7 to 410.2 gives 410.131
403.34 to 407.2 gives 404.597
